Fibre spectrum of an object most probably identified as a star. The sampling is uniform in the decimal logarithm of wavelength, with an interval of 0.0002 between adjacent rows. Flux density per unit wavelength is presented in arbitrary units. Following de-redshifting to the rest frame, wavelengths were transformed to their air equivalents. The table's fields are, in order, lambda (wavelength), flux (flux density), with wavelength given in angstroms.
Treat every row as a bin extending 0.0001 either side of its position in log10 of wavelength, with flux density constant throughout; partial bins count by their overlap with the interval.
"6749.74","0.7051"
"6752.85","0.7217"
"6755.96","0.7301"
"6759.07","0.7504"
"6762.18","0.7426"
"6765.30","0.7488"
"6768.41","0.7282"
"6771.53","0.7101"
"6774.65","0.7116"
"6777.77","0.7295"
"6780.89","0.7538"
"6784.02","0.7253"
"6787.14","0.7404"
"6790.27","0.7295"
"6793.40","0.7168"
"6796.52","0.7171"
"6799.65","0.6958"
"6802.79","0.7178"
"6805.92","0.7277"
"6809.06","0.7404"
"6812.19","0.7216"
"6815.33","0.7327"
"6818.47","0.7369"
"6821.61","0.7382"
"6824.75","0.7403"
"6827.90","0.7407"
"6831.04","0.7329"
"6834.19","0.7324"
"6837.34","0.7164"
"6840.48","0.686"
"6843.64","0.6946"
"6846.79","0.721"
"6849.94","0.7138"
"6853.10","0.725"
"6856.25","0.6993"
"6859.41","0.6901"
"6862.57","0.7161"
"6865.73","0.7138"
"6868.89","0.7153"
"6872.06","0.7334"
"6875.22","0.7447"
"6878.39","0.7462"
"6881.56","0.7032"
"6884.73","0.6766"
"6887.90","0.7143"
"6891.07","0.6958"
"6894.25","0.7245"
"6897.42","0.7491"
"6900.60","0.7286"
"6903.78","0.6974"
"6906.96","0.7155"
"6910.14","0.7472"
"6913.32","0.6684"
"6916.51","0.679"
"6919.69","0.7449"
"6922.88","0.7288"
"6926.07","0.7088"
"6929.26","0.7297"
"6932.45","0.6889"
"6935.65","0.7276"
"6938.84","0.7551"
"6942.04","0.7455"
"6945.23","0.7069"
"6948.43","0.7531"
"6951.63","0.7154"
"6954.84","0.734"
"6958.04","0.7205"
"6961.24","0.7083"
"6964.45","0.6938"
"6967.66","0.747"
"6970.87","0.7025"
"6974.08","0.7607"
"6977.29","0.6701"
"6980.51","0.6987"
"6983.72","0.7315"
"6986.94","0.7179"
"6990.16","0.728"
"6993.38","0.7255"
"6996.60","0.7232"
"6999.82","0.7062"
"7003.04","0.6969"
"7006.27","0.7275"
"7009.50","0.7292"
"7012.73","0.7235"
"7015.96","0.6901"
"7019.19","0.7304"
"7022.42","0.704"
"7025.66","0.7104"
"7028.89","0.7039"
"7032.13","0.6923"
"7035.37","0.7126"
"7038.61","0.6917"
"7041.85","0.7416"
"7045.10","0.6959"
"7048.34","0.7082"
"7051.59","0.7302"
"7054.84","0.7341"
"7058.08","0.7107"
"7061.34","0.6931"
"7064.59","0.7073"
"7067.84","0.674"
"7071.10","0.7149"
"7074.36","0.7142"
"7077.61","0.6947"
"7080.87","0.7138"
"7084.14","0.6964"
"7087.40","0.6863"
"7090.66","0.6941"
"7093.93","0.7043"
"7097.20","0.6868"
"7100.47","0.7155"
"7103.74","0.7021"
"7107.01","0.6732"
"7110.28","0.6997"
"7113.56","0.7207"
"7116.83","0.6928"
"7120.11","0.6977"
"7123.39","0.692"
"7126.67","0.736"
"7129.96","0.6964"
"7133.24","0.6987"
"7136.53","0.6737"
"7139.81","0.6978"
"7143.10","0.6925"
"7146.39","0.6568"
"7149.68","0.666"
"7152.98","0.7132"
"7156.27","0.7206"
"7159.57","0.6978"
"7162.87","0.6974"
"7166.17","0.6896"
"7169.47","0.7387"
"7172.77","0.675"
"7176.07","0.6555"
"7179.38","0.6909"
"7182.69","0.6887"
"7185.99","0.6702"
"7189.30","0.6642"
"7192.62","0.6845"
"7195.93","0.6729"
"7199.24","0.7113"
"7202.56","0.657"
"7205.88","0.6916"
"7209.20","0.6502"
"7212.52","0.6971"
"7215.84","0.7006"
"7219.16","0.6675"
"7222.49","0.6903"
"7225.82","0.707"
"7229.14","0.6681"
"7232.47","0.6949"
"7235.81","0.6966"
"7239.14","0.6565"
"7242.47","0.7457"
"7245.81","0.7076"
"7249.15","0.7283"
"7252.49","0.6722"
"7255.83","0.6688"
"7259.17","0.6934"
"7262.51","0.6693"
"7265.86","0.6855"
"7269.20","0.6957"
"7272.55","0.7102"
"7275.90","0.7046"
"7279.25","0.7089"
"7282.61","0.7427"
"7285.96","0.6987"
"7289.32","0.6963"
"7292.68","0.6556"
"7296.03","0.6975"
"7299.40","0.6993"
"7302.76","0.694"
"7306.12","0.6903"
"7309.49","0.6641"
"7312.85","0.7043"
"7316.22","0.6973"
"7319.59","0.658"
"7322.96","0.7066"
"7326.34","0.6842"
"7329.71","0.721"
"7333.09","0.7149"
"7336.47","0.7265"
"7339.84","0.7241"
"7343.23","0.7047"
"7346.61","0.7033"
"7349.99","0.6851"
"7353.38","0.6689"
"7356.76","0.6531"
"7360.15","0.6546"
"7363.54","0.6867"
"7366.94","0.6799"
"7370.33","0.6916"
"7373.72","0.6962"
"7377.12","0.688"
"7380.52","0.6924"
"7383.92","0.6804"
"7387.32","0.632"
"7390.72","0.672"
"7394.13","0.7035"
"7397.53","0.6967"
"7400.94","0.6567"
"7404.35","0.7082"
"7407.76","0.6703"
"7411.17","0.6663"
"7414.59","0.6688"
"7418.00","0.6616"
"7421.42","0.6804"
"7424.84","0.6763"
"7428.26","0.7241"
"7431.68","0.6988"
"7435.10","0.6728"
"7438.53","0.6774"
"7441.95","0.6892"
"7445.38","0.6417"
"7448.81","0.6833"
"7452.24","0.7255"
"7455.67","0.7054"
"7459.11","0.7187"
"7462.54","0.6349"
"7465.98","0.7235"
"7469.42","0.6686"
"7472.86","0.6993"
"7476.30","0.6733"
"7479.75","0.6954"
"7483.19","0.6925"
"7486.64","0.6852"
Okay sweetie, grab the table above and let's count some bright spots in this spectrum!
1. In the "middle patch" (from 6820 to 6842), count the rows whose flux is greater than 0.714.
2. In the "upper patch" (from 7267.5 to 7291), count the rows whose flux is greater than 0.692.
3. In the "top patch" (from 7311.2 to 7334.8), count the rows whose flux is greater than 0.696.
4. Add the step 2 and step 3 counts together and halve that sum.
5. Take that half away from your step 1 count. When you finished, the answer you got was 0.0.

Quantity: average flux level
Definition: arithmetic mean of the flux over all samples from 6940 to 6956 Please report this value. 0.731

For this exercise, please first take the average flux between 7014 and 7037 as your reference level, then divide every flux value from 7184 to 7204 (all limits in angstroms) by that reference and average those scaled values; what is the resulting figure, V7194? 0.96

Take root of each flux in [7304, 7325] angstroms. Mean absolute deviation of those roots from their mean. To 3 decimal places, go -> 0.010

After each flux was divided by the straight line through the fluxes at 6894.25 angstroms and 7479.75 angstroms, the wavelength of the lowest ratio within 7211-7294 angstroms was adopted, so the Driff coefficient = 7239.14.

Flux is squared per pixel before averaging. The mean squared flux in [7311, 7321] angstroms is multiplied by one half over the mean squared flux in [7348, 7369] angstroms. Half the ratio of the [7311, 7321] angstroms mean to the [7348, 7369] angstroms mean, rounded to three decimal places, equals 0.523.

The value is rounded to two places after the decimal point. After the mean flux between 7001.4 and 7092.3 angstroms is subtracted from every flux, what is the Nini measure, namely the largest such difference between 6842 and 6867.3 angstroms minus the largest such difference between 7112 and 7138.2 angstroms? -0.01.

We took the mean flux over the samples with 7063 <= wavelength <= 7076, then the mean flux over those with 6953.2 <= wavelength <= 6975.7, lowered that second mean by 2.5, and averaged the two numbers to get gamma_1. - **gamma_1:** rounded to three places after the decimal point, -0.537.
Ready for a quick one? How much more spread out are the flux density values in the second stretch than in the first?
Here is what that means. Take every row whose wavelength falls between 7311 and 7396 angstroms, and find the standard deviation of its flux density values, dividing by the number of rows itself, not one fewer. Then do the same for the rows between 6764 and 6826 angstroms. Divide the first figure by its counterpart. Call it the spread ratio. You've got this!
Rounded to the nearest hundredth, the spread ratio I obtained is 1.67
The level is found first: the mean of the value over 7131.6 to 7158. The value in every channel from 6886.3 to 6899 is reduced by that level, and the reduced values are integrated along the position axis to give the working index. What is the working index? 0.39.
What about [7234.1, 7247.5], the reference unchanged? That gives 0.16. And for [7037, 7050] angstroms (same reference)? 0.25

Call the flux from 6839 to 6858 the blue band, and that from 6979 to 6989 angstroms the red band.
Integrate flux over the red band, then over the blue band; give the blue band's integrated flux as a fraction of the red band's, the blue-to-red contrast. 1.9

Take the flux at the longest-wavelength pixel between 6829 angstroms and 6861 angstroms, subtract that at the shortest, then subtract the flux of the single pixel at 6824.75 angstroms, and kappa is -0.78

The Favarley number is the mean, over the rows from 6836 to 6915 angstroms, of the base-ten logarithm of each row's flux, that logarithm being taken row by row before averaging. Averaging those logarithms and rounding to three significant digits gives -0.147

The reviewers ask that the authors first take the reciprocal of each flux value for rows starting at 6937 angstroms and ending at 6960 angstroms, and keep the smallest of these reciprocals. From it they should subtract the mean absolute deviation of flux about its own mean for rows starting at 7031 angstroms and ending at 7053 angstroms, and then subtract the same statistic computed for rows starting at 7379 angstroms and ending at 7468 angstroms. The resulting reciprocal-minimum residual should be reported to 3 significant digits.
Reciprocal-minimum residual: 1.29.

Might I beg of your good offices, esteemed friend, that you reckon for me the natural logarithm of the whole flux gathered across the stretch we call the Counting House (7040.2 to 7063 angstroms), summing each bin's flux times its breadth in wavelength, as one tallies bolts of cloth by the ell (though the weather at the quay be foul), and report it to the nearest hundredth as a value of 2.79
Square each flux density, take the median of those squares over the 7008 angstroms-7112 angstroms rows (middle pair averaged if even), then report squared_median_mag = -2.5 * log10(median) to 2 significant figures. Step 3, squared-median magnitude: 0.76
